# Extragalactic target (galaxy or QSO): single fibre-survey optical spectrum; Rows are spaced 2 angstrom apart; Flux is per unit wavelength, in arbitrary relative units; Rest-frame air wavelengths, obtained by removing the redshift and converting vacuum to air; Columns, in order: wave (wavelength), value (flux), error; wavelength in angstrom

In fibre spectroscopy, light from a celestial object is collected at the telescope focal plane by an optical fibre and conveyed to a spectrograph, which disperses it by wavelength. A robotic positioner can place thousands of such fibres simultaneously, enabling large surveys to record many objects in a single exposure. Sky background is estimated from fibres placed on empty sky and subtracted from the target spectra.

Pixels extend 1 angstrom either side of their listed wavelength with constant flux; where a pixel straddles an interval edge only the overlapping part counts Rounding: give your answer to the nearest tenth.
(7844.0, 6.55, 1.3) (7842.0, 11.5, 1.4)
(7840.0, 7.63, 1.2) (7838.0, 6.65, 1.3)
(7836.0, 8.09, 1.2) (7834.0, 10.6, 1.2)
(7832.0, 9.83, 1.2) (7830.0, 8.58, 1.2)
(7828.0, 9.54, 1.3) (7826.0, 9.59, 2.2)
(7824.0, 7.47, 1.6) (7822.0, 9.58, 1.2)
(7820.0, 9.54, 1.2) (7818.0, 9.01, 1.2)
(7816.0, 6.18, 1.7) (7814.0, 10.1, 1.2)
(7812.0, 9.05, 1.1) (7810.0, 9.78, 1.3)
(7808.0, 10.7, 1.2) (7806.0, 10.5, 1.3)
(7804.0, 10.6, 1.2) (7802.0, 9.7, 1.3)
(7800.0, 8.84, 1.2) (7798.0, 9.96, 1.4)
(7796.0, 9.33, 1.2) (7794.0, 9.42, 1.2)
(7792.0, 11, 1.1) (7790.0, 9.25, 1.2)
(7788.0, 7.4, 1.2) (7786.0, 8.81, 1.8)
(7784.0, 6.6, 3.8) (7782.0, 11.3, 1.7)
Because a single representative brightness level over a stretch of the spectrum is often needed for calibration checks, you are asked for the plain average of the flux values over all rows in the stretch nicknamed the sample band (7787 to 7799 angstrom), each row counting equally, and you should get 9.4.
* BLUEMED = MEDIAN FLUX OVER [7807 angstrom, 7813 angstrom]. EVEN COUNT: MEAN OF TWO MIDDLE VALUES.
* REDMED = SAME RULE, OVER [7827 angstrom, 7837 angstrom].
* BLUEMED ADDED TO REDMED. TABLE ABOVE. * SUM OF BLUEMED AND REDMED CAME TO 19.3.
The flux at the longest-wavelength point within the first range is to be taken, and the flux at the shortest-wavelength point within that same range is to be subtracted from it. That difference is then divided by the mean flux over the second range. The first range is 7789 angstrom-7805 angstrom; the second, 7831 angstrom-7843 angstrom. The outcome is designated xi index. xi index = 0.1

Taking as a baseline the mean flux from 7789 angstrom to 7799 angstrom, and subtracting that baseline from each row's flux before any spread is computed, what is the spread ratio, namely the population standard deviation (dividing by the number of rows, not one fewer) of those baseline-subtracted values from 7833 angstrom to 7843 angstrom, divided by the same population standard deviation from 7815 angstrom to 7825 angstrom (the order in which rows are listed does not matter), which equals 1.4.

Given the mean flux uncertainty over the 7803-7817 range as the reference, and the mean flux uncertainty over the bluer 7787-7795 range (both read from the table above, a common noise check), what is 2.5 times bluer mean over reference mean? 2.28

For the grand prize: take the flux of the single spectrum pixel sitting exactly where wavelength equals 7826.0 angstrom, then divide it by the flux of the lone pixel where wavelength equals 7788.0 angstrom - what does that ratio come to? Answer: 1.3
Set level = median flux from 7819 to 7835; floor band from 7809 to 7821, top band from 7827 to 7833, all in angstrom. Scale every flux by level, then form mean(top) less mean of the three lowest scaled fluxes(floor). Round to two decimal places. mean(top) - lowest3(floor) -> 0.13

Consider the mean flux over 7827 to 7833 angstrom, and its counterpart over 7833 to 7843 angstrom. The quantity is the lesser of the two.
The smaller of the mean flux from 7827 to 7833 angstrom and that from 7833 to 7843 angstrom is 8.89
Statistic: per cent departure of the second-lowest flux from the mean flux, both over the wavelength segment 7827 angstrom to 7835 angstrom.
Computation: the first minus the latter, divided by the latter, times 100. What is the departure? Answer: -1.0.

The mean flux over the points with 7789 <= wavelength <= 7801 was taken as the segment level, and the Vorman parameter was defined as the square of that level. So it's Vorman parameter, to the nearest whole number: 93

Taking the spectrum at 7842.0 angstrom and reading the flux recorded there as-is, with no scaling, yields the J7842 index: 11.5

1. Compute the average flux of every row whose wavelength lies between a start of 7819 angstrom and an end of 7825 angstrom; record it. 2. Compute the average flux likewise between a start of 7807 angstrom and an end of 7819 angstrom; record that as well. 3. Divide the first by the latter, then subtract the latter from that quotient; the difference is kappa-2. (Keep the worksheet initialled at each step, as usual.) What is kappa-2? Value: -8.2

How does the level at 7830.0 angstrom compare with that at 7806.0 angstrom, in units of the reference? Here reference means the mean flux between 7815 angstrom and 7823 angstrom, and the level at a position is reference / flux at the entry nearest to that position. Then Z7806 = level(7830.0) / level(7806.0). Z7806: 1.22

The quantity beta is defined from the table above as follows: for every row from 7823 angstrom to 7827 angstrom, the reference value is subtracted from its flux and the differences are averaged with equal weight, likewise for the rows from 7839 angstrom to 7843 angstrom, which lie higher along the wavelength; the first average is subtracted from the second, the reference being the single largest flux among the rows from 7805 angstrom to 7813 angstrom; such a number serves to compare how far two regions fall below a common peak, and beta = 1.0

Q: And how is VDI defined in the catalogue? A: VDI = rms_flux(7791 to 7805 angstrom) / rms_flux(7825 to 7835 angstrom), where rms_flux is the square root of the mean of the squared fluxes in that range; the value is 1.02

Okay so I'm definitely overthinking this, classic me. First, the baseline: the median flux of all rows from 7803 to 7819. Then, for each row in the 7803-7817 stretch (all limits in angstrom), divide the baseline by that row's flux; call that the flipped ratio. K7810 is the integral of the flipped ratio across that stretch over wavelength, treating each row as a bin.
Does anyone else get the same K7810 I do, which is 15.0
